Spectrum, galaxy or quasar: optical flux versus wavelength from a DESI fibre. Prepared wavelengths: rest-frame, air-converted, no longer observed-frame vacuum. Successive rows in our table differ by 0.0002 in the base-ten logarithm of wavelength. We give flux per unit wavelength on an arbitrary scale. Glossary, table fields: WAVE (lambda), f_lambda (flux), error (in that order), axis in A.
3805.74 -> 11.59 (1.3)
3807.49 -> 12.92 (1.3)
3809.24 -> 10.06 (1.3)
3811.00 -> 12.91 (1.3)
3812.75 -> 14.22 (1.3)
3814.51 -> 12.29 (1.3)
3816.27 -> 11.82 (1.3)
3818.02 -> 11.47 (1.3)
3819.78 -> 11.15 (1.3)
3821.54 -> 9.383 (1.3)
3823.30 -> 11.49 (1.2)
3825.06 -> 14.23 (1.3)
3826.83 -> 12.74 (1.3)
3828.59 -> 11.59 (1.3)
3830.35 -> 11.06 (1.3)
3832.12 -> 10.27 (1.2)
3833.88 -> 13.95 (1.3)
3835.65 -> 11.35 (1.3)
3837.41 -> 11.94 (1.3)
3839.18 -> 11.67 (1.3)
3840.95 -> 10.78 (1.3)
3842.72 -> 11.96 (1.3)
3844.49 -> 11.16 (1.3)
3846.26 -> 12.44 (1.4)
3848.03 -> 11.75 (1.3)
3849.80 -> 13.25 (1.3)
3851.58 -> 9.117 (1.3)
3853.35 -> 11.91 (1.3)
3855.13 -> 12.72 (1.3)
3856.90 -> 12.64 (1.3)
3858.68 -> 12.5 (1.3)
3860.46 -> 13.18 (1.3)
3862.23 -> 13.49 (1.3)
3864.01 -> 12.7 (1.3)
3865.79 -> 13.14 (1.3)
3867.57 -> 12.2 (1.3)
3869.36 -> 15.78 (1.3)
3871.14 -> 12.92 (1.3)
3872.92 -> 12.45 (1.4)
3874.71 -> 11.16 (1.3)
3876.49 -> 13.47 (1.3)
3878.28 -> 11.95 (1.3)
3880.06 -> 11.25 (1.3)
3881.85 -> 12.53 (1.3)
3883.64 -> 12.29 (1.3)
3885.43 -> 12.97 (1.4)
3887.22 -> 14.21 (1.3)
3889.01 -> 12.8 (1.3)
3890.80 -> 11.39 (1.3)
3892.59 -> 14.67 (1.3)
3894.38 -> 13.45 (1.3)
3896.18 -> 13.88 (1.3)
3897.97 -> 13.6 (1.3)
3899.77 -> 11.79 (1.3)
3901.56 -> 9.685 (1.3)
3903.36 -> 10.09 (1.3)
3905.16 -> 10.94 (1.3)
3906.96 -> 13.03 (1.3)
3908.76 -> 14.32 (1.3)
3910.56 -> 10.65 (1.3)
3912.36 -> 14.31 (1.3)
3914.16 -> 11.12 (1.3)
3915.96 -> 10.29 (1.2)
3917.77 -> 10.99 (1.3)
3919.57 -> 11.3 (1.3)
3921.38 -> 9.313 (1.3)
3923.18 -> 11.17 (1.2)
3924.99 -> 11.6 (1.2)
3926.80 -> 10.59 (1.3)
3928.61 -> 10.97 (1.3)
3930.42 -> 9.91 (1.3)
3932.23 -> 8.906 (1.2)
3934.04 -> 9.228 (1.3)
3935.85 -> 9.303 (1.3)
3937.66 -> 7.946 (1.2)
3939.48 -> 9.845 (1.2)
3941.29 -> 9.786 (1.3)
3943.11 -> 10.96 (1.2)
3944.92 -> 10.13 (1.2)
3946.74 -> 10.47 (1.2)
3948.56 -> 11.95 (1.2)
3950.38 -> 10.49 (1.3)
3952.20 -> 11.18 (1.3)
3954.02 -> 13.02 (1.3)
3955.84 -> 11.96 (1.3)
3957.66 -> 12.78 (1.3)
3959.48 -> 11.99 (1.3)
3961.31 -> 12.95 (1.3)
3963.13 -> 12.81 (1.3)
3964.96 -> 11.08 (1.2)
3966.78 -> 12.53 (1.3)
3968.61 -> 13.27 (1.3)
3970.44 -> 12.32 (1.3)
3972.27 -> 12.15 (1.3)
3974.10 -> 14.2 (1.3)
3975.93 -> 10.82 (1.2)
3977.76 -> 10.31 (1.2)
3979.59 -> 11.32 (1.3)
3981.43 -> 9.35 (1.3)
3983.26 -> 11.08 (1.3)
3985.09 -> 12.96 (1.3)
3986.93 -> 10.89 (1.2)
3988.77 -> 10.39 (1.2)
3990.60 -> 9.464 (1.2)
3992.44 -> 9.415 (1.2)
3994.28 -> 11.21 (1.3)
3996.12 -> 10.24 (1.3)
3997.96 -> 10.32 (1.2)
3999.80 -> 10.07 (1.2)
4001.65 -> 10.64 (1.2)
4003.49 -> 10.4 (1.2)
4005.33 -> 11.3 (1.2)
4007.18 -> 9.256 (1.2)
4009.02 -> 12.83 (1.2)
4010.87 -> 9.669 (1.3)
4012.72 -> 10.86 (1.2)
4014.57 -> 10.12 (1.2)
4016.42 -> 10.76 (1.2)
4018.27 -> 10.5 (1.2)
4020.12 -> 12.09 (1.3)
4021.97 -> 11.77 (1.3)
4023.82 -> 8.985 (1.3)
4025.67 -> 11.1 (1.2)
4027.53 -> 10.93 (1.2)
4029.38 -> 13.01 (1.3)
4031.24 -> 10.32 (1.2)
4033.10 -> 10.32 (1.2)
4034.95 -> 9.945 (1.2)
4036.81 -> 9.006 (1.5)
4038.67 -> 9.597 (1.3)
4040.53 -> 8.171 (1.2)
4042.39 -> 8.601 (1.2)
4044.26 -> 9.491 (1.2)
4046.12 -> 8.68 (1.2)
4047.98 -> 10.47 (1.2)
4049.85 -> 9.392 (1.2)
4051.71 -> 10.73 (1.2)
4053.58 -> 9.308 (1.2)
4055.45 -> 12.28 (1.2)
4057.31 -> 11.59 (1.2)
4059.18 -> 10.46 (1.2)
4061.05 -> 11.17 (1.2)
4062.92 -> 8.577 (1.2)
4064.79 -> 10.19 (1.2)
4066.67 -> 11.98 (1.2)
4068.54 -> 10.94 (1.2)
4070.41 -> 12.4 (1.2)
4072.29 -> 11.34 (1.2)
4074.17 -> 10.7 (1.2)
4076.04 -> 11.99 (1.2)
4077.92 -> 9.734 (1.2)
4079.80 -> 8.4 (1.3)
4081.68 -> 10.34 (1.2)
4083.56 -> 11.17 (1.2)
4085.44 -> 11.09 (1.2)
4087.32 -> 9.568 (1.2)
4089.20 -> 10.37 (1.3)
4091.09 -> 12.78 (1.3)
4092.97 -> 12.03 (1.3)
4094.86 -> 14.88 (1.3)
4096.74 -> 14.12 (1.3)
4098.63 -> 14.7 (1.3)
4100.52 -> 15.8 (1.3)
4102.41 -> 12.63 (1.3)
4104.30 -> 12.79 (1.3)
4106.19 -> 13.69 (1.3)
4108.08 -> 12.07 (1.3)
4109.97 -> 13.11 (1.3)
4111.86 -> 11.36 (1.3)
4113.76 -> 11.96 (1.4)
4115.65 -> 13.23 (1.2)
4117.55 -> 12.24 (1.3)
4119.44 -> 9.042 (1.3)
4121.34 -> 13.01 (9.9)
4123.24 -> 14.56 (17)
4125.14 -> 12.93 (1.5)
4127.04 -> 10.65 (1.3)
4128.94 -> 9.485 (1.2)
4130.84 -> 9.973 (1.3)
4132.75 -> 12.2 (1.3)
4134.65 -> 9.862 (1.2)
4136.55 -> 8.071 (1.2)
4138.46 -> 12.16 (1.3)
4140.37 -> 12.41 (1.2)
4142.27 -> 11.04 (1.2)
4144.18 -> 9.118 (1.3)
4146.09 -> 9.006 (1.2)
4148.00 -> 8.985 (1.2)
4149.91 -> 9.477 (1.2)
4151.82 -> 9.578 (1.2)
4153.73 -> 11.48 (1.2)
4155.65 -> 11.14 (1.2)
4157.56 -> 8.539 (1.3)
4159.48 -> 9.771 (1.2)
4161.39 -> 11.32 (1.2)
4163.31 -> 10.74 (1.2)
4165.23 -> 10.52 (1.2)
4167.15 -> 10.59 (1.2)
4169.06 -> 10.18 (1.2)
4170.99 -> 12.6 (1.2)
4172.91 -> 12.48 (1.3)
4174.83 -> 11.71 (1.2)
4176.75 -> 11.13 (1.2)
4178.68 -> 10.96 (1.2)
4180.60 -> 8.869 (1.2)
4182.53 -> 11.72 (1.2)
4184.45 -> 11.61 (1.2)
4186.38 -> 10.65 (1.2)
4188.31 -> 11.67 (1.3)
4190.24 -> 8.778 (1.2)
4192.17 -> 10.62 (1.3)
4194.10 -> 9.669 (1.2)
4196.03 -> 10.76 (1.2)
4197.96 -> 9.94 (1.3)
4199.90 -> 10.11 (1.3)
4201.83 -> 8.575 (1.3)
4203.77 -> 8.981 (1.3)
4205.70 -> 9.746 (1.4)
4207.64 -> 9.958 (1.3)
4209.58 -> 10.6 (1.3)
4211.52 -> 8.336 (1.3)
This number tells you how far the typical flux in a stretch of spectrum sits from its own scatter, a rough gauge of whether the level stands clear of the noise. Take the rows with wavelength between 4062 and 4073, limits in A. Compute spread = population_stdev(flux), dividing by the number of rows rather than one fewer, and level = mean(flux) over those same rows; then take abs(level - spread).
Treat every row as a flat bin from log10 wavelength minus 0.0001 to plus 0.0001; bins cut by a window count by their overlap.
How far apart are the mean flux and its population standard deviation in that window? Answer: 9.6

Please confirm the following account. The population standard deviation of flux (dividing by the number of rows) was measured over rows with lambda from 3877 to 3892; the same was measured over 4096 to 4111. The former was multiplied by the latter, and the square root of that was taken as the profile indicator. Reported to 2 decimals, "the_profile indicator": 1.01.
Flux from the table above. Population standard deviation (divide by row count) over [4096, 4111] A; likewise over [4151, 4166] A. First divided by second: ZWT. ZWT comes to 1.2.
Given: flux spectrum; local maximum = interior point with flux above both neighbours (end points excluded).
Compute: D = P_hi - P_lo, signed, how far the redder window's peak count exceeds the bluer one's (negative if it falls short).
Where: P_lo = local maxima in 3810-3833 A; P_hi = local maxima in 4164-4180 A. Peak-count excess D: 0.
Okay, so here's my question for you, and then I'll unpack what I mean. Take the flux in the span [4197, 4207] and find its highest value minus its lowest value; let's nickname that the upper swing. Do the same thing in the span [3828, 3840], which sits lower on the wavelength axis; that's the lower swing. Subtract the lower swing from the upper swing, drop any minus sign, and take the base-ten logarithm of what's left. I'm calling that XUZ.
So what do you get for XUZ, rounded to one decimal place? 0.3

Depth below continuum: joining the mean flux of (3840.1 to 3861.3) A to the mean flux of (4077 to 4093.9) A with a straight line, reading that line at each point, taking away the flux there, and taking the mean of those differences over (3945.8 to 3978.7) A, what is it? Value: -0.7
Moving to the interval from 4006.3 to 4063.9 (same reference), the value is 0.6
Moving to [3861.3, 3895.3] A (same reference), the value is -1.1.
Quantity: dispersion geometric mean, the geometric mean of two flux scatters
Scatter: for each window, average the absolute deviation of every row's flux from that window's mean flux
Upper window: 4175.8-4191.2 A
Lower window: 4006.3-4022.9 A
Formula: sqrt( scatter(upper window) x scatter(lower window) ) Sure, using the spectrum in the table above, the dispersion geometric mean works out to 0.92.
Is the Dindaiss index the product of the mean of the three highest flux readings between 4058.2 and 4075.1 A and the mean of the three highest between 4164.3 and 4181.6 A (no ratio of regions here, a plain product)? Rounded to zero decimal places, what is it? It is 146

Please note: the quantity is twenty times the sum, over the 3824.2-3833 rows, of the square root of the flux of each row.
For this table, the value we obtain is 346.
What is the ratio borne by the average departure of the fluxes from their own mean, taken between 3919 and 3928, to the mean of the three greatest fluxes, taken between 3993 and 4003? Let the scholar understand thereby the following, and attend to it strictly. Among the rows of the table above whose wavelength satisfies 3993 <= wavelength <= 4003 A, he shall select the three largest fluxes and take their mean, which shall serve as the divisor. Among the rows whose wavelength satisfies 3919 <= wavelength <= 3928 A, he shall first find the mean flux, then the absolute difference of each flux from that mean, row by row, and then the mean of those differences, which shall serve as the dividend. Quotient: 0.063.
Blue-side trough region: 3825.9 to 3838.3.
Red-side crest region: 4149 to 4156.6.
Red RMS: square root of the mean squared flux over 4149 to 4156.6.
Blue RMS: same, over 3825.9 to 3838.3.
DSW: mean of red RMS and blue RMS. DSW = 11.2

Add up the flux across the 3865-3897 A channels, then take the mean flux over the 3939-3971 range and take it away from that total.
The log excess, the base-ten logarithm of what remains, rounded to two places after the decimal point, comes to 2.34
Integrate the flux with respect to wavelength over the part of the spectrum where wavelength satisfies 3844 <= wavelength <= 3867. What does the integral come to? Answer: 284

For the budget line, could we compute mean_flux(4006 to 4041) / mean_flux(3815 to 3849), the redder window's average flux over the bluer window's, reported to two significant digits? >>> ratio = 0.90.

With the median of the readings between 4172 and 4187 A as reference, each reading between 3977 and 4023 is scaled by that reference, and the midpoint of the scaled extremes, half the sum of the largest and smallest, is 0.98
